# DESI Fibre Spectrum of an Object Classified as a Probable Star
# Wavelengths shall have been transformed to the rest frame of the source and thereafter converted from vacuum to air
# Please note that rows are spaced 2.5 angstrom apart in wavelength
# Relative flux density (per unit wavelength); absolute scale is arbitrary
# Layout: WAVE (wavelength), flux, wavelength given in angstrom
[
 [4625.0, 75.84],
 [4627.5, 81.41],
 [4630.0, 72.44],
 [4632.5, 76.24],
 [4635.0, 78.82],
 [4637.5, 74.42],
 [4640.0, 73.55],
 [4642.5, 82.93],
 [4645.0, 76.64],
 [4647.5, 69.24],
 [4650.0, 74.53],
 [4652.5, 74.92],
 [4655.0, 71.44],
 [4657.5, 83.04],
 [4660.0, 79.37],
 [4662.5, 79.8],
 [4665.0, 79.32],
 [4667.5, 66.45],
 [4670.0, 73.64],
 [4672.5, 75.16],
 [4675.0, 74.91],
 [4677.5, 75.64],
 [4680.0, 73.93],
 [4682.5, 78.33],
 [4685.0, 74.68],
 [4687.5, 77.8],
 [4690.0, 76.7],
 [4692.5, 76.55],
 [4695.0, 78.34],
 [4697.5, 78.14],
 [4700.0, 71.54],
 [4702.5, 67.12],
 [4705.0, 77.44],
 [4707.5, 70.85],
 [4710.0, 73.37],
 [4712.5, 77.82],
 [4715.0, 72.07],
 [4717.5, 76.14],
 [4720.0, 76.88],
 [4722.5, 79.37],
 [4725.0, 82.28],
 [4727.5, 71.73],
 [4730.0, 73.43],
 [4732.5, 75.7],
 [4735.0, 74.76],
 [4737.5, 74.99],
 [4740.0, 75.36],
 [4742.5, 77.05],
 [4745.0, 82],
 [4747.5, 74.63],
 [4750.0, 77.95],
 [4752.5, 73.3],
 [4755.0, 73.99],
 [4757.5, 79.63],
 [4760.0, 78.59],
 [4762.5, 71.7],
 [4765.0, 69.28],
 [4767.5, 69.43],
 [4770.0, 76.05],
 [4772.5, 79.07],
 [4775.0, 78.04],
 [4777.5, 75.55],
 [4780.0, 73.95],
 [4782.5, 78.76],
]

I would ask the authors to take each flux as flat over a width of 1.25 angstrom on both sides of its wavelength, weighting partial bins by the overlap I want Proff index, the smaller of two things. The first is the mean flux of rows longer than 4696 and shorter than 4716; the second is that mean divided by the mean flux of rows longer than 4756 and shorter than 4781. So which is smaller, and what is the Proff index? 0.98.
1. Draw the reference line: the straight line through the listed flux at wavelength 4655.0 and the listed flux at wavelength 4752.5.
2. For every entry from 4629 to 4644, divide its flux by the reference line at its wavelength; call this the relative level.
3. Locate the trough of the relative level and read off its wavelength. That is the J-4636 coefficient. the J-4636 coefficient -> 4630.0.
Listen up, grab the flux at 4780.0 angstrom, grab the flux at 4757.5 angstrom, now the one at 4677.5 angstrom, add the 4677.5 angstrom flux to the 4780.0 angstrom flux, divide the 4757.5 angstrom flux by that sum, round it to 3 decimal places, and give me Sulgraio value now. 0.532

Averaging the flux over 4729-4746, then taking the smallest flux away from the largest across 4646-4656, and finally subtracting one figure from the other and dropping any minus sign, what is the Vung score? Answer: 70.5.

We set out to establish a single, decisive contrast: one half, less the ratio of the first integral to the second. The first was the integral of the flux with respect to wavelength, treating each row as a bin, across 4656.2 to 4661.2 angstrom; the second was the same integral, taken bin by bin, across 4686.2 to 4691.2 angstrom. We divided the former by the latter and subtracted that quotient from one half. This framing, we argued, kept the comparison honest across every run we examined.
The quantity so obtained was -0.55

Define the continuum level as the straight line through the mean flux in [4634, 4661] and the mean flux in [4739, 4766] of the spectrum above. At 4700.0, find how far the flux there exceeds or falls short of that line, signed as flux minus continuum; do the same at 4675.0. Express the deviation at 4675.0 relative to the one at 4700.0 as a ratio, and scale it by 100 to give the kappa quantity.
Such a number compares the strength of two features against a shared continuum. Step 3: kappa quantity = 27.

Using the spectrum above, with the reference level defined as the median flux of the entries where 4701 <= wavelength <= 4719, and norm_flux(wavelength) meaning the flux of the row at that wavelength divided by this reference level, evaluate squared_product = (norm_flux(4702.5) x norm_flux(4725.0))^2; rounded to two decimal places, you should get 1.05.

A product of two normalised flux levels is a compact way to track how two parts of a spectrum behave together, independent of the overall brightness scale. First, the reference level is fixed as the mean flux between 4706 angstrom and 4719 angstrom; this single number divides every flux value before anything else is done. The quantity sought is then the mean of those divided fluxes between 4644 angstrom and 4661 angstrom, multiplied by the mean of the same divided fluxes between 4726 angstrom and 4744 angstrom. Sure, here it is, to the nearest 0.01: 1.03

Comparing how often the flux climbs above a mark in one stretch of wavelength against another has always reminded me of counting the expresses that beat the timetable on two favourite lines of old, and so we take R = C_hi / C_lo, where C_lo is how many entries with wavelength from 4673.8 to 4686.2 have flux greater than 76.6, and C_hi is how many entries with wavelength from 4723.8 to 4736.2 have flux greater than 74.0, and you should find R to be 3.0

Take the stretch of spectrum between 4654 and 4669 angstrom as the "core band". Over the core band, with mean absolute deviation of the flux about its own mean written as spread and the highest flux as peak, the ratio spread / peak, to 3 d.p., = 0.061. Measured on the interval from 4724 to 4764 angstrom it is 0.032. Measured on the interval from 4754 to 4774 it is 0.045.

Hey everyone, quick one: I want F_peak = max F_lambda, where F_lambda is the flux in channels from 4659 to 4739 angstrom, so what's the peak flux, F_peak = 82.28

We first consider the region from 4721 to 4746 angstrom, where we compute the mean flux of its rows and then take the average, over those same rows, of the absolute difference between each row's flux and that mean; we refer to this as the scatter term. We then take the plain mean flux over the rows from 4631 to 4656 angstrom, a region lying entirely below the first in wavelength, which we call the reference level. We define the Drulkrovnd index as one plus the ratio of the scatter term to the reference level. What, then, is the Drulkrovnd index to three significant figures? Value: 1.04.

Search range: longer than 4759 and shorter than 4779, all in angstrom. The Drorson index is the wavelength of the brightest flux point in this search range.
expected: 4772.5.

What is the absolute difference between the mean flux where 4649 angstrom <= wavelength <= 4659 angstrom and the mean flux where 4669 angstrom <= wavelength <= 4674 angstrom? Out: 1.6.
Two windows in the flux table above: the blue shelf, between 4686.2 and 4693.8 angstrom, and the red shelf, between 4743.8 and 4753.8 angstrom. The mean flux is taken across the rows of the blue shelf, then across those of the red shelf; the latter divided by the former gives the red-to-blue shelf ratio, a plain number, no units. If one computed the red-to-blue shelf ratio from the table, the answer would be 0.999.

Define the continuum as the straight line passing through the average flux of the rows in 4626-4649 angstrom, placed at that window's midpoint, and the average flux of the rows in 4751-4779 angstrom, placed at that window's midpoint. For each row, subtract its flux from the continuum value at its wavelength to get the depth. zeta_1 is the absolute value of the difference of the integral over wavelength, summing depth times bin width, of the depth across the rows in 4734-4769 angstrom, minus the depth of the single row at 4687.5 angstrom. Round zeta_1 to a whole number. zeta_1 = 1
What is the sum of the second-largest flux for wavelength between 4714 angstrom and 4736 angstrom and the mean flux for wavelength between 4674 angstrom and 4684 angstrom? 155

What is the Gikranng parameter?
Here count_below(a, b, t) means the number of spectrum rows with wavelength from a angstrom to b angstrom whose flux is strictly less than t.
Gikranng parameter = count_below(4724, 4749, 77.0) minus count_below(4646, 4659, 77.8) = 3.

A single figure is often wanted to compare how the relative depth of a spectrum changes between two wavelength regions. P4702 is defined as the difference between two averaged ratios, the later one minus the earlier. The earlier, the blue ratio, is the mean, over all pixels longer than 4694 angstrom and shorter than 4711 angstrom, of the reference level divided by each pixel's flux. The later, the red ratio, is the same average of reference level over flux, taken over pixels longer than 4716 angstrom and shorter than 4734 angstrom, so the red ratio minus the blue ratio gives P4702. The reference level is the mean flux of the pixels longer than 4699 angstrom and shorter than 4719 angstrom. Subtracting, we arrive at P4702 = -0.036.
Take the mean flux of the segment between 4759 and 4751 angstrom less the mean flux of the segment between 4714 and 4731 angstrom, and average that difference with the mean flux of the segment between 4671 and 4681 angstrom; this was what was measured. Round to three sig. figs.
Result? 37.3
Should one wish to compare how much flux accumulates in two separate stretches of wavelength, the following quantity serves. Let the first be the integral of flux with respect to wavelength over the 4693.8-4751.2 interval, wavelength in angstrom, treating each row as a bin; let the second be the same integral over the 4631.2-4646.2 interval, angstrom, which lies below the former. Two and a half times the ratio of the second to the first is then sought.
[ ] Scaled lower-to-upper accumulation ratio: 1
